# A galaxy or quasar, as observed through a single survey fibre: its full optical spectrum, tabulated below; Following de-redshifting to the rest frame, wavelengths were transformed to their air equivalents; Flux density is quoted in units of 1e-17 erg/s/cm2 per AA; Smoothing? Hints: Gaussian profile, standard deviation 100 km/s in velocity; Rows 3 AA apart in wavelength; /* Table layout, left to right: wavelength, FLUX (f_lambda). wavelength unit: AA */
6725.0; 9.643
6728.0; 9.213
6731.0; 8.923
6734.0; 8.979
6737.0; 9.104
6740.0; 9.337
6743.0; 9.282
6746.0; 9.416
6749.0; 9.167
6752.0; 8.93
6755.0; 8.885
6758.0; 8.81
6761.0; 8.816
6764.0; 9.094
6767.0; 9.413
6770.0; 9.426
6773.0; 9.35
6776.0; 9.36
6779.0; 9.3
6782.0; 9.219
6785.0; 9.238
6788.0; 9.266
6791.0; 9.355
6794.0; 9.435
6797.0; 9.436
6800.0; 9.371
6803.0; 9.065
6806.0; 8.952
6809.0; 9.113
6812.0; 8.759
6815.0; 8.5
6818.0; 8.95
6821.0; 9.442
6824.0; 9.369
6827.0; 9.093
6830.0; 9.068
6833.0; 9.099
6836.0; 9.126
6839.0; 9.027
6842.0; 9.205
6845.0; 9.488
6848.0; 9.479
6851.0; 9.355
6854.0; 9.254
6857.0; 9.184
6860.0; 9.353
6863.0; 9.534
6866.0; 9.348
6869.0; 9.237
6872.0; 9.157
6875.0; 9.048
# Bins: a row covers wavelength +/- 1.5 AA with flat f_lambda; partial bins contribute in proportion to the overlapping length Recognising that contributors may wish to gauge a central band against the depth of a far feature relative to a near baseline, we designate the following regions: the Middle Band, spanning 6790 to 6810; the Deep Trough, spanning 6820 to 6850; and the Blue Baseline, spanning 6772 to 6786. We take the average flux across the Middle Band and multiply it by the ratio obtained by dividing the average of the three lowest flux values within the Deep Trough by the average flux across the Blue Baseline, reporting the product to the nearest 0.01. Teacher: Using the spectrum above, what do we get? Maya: 9.02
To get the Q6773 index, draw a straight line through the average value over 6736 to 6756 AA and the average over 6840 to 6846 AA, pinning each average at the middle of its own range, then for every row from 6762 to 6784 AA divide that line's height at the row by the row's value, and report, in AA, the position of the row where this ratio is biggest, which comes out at 6764.0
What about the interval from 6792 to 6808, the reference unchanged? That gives 6806.0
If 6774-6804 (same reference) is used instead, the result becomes 6803.0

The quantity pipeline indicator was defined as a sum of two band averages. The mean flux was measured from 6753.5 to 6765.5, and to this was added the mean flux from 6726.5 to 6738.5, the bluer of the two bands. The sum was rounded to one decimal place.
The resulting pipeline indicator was 18.0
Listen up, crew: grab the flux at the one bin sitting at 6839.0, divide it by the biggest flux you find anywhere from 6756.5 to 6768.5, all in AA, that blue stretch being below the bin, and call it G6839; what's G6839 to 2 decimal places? 0.96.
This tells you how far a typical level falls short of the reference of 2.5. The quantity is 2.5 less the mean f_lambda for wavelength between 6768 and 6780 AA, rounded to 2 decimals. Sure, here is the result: -6.86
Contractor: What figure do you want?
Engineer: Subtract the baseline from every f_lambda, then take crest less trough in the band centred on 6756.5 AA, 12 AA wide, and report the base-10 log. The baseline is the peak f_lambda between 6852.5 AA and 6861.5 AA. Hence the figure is -0.9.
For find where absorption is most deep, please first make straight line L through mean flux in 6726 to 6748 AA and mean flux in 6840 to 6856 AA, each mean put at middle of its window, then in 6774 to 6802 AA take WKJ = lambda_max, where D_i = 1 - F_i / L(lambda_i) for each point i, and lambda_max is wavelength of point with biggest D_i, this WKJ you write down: 6782.0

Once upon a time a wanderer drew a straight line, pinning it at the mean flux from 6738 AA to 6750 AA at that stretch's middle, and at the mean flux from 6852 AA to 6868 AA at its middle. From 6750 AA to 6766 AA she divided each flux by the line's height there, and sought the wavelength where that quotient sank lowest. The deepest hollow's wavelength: 6758.0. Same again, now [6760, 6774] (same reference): 6761.0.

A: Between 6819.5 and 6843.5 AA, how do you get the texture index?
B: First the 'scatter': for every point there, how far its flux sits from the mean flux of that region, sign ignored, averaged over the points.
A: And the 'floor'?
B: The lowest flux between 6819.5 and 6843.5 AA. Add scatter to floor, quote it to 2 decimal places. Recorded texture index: 9.15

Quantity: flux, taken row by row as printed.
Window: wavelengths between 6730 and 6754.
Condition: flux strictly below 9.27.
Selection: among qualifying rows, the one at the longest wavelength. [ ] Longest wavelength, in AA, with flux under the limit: 6752.0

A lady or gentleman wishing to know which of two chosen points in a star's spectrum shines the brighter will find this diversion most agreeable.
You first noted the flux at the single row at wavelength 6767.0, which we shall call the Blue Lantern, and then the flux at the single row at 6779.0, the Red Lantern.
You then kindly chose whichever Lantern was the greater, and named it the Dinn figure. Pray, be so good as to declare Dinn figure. 9.41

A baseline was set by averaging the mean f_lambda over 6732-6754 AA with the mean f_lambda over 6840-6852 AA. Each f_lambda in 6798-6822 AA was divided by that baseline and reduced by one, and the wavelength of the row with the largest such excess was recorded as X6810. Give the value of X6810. 6821.0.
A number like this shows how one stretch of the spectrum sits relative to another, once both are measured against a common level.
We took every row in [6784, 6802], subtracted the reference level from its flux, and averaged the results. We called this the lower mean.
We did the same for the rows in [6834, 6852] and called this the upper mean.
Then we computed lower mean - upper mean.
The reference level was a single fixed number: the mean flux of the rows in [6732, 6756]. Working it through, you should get 0.07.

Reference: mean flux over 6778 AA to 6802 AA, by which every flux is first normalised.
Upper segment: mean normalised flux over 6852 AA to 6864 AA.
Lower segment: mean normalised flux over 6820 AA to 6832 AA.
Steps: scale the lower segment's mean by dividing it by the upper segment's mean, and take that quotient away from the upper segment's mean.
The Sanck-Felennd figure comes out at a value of 0.01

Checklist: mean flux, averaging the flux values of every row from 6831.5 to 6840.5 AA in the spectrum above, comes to 9.08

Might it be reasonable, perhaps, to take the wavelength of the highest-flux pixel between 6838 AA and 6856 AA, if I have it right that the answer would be 6845.0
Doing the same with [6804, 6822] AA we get 6821.0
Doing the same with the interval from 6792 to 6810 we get 6797.0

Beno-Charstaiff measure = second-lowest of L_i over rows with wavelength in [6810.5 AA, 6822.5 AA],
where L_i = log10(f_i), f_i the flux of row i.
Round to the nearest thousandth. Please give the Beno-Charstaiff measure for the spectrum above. 0.942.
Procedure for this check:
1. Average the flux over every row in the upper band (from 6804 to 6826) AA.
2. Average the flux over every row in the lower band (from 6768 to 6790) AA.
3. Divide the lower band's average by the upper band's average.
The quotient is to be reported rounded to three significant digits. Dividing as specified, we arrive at 1.03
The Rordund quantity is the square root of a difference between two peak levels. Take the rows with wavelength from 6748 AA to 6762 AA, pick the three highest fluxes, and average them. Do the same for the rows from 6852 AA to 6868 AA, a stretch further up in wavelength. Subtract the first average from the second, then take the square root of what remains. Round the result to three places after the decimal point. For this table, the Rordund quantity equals 0.646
